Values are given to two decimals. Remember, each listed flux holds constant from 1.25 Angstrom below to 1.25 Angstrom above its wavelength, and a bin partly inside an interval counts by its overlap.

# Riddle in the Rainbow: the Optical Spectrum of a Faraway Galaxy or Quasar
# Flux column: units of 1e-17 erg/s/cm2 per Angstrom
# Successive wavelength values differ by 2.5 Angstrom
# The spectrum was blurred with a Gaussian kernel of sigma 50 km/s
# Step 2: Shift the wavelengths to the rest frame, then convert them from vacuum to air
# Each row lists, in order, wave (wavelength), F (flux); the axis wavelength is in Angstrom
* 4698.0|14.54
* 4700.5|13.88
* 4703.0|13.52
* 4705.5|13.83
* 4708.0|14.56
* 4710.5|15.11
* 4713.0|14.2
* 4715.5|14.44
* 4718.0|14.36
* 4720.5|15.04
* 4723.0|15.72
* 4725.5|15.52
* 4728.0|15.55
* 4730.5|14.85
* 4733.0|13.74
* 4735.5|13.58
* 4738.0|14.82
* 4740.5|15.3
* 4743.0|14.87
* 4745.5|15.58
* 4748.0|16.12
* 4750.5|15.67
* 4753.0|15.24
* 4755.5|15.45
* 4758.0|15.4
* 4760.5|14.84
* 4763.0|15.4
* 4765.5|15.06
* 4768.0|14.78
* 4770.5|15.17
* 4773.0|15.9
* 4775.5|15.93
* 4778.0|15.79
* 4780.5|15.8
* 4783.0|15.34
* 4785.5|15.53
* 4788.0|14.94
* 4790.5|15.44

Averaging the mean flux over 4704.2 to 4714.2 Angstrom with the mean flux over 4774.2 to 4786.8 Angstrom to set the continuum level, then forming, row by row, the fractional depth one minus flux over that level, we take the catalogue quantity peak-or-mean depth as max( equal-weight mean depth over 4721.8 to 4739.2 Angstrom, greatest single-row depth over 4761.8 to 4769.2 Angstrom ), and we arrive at 0.02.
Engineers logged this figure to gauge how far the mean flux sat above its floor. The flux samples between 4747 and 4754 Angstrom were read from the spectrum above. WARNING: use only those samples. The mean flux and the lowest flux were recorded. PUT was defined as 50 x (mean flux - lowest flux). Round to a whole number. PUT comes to 22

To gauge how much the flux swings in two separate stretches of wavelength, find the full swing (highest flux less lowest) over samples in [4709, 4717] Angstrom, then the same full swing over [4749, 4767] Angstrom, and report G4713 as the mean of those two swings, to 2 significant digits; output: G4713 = 0.87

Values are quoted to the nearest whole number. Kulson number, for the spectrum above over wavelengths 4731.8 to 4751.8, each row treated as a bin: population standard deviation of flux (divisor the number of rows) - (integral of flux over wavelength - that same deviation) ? -298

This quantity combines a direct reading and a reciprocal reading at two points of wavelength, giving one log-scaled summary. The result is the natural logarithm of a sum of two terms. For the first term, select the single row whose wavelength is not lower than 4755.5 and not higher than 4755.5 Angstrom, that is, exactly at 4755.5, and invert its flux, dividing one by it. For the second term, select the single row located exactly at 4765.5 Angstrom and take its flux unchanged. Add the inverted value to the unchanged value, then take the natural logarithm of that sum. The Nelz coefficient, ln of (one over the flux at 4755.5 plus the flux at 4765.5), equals 2.72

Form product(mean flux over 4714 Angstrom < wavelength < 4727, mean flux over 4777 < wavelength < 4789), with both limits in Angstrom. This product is 232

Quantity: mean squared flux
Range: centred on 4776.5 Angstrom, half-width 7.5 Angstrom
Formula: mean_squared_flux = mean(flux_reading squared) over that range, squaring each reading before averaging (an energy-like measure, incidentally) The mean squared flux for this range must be 245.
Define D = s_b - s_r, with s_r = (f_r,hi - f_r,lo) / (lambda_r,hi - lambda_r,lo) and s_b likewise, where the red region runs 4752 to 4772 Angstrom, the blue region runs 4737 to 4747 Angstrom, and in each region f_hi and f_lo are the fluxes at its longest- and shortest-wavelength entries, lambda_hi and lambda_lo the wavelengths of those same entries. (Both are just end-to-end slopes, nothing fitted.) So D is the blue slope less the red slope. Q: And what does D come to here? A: 0.11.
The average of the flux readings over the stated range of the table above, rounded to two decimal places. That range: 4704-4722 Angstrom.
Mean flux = 14.51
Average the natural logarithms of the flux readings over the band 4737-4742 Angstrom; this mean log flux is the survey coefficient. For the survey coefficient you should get 2.712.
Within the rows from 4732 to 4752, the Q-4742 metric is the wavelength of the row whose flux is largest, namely 4748.0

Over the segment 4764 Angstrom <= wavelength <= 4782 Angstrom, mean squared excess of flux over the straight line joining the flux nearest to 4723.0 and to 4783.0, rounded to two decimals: 0.22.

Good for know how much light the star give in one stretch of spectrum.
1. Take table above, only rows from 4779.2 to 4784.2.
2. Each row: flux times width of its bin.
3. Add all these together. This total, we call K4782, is 78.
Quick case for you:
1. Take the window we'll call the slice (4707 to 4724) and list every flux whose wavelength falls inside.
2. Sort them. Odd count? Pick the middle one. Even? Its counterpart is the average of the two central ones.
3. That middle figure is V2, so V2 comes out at 14.6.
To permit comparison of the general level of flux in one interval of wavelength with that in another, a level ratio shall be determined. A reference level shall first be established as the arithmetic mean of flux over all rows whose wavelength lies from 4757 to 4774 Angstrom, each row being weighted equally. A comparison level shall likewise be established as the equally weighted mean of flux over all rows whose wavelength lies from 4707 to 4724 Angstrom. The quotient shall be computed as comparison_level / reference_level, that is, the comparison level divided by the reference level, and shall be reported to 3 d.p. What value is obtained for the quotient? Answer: 0.971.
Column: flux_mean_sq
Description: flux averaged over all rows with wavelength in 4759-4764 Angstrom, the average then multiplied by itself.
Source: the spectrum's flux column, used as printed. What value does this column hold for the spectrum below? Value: 229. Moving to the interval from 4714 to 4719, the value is 207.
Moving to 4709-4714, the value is 215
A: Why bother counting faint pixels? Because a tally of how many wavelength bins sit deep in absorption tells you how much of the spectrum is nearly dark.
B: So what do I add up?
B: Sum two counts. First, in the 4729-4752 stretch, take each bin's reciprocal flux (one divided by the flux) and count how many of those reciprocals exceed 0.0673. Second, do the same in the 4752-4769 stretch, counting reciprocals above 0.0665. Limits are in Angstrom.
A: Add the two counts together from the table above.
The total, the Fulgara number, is 6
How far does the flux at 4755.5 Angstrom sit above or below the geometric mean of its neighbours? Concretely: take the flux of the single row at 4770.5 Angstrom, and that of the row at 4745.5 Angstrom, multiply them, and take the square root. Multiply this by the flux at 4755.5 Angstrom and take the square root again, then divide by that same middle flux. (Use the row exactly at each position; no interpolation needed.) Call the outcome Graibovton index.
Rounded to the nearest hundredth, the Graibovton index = 1.00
